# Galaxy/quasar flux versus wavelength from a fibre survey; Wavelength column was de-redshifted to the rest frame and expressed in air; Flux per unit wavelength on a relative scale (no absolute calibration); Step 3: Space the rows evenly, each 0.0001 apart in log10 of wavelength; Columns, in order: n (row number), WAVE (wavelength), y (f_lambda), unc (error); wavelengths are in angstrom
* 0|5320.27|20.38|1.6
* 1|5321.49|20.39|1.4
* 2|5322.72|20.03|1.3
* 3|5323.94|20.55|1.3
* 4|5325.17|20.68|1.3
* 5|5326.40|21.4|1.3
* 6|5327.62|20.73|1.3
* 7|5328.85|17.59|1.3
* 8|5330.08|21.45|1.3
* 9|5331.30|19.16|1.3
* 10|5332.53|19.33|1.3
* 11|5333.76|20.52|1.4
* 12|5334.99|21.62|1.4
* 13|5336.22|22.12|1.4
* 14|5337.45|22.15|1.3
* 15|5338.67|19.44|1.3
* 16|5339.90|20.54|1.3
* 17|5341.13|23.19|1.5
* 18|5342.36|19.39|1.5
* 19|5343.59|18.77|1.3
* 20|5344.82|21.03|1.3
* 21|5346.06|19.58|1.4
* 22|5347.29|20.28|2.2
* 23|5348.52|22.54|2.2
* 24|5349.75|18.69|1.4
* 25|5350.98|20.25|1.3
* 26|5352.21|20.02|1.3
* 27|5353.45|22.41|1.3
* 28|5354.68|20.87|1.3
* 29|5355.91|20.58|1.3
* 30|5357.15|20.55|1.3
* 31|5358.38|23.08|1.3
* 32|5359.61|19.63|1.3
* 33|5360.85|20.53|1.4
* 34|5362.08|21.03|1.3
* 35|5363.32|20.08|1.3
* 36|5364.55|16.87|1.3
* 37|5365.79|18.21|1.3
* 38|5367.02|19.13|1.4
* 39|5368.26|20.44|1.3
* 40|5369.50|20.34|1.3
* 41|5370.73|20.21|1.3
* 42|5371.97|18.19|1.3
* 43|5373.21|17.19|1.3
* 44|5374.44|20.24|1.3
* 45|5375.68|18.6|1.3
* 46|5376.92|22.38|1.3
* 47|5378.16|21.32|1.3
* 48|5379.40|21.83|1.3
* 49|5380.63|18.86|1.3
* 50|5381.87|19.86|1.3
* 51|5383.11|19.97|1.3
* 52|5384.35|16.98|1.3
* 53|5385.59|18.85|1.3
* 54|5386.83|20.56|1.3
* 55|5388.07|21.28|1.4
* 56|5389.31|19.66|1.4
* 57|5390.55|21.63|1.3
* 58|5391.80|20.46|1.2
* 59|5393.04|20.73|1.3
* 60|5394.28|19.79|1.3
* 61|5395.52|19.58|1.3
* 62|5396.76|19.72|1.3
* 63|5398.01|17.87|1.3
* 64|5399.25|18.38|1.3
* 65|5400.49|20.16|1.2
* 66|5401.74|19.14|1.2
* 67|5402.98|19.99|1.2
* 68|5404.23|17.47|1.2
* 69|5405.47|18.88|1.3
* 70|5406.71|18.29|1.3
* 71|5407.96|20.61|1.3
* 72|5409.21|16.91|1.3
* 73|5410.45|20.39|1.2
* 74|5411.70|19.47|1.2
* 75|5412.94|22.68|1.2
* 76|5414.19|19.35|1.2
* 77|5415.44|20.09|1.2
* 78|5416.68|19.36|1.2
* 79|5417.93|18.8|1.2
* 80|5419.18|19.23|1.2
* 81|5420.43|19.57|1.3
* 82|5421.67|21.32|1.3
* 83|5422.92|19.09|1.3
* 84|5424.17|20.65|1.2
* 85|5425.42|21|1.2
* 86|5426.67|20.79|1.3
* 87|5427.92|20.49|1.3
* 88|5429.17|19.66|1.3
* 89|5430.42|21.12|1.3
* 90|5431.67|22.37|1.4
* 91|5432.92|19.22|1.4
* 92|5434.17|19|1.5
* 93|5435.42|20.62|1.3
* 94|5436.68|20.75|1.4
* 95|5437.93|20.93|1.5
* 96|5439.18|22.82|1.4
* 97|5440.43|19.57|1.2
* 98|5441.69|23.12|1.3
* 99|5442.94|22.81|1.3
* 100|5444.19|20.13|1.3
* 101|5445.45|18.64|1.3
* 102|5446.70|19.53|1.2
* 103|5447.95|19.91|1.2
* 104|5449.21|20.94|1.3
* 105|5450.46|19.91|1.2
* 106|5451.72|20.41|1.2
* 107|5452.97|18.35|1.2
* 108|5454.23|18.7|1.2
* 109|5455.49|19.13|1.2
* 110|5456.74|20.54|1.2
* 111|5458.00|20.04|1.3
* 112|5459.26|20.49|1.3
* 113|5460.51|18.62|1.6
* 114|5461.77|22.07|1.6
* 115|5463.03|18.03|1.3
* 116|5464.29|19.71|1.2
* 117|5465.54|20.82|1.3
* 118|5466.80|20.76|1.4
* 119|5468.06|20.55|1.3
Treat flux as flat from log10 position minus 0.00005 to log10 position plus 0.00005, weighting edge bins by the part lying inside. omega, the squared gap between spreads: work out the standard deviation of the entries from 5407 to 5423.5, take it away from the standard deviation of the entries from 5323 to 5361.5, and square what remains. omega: 0.00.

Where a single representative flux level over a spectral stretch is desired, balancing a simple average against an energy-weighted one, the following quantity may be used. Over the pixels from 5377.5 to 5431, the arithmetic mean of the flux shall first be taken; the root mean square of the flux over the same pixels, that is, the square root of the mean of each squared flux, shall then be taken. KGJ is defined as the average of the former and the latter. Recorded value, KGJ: 19.8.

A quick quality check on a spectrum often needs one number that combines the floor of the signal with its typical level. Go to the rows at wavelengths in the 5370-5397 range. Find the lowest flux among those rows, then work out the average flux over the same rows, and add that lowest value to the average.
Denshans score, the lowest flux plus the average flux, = 36.9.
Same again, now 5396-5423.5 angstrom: 36.3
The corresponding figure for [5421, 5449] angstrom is 39.3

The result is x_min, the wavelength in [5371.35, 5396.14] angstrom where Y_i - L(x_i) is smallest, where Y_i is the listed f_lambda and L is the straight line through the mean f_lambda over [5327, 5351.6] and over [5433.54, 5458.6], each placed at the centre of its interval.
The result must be 5384.35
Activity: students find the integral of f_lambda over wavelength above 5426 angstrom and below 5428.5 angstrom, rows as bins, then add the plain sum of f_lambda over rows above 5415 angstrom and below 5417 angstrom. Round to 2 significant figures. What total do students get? 91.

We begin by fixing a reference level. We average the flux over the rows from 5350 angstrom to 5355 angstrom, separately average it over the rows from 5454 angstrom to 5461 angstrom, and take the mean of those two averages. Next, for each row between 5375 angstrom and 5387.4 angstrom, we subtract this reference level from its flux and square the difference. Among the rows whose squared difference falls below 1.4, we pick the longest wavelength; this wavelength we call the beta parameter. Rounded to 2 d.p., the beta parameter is 5386.83 angstrom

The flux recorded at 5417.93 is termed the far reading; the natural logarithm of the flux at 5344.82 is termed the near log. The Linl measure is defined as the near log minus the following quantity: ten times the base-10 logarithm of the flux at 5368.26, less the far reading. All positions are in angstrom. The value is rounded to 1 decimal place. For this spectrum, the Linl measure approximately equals 8.7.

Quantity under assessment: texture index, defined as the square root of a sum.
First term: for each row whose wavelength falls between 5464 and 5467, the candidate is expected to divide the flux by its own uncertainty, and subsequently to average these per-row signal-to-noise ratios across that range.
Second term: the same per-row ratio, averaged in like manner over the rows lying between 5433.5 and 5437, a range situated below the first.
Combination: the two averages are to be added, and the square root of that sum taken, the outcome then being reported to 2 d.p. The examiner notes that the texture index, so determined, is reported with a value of 5.50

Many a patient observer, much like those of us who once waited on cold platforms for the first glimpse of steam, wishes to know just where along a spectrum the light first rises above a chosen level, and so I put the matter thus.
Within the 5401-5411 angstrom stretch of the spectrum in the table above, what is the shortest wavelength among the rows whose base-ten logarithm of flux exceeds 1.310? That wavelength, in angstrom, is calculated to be 5407.96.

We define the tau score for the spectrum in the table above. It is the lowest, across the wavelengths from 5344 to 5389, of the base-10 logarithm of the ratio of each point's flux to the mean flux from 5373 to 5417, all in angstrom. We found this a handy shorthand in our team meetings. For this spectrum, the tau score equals -0.07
